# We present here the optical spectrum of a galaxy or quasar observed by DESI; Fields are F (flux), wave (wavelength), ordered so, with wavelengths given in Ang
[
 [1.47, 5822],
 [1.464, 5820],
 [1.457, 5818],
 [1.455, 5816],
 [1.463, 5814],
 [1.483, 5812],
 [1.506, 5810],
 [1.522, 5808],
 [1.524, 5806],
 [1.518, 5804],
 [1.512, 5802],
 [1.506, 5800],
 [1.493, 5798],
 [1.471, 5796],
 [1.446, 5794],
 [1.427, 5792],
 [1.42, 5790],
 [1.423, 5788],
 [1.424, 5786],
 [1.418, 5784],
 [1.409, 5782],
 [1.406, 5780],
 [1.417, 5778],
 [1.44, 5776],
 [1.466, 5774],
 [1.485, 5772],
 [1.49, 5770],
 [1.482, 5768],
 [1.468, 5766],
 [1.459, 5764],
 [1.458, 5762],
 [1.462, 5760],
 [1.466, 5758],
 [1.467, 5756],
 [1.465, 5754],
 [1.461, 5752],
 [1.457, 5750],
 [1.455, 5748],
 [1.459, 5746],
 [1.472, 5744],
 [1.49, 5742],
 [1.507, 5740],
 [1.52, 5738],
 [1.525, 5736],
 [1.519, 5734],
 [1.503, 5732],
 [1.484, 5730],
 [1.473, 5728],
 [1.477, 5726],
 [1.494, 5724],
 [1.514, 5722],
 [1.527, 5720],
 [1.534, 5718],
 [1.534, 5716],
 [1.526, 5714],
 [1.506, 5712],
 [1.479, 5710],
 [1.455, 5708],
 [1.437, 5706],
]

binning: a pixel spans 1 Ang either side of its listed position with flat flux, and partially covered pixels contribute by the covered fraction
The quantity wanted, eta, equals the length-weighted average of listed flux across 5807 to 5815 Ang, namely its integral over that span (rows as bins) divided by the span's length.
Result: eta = 1.49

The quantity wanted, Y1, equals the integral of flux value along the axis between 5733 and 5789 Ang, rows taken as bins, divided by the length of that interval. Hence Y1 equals 1.46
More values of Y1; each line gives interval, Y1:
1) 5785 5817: 1.47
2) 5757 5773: 1.47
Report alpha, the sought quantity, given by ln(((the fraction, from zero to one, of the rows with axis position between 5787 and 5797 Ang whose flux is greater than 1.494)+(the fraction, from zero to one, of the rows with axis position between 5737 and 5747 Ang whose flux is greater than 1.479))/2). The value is -1.2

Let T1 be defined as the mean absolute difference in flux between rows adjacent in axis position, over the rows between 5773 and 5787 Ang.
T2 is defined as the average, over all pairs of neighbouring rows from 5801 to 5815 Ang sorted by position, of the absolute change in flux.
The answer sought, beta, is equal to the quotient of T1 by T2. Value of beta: 1.1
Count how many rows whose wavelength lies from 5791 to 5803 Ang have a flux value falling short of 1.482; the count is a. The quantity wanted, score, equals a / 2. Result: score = 1.5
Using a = 3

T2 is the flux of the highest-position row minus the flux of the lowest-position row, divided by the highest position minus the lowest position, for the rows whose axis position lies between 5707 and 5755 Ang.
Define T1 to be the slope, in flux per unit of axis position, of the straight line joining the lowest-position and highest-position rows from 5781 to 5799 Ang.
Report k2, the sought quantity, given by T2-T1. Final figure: -0.005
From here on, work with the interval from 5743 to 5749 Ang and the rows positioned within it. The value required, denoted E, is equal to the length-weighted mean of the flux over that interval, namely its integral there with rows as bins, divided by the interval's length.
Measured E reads 1.46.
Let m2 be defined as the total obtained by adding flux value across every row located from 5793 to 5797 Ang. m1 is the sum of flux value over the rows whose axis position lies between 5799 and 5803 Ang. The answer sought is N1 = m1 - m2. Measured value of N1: 0.10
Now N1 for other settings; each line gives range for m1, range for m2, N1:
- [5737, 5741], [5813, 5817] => 0.11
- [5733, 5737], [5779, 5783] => 0.23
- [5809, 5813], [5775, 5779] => 0.13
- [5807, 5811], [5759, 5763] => 0.11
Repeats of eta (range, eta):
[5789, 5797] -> 1.44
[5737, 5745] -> 1.50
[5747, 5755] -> 1.46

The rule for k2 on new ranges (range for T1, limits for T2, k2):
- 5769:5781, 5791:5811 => 0.013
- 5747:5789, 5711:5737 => 0.002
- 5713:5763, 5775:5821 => 0.002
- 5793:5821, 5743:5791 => -0.002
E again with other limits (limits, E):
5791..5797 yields 1.45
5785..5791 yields 1.42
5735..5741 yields 1.52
